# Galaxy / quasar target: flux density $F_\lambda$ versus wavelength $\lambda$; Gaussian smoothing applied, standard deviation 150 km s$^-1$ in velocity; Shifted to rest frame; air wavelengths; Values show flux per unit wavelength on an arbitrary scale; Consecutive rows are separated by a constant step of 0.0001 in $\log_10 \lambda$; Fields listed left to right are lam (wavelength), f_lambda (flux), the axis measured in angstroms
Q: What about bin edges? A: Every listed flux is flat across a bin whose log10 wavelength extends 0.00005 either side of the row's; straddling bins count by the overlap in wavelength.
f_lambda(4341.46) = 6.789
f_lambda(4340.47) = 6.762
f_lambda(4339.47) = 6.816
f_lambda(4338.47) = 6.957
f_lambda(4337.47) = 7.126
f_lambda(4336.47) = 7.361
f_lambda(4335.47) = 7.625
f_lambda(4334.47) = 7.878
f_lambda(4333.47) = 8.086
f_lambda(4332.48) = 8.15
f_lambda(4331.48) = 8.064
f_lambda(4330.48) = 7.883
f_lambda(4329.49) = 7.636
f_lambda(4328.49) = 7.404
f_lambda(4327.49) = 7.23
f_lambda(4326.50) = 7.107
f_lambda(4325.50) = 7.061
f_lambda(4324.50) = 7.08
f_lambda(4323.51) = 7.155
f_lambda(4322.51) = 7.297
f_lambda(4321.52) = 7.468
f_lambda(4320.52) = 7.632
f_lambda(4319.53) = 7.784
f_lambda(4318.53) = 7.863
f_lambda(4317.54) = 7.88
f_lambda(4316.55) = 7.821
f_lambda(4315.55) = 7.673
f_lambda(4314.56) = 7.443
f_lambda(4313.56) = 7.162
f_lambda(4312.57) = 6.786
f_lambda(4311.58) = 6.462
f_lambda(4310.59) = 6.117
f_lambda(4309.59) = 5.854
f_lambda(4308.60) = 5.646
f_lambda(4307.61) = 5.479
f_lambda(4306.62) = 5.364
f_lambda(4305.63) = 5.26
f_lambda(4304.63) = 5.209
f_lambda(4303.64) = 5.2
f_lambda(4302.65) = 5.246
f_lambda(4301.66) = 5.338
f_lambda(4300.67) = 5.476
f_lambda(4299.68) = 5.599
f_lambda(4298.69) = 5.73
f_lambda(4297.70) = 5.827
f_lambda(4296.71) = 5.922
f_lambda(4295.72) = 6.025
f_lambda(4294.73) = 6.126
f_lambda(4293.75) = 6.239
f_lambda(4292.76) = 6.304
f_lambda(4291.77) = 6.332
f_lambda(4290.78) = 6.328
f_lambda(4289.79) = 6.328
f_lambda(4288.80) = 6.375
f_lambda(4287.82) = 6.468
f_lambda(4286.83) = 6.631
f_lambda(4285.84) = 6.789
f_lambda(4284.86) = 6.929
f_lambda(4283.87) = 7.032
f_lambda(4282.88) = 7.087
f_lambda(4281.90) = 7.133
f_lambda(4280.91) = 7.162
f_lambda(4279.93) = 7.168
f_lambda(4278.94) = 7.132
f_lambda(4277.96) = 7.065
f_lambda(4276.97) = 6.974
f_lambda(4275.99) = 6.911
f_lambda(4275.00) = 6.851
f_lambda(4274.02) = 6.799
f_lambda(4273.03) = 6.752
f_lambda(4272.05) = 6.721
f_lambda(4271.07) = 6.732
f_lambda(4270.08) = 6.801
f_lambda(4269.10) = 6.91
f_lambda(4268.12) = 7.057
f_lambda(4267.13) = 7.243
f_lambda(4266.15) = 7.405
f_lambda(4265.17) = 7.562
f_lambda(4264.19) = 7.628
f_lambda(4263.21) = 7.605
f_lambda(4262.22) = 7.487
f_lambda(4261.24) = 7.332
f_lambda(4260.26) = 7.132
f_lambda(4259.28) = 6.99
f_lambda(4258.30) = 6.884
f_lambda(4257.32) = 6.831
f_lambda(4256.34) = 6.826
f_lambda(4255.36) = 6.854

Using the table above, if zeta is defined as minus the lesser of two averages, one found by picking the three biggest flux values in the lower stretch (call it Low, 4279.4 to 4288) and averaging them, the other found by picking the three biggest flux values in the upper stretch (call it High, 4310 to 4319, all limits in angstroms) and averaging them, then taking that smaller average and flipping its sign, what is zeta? -7.2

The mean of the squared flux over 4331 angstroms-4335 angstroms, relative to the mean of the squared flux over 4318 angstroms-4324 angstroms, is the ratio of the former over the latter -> 1.14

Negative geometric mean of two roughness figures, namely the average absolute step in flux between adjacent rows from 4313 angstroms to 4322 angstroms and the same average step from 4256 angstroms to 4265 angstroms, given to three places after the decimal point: -0.119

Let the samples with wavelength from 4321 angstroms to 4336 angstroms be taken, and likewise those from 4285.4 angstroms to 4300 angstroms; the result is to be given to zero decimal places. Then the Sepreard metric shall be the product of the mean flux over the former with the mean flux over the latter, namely 47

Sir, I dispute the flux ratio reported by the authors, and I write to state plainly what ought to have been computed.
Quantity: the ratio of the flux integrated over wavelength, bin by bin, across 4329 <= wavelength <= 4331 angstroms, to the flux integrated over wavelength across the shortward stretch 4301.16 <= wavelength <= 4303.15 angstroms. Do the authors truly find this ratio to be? 1.48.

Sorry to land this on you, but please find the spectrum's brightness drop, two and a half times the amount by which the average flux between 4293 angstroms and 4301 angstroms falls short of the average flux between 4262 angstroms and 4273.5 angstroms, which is 3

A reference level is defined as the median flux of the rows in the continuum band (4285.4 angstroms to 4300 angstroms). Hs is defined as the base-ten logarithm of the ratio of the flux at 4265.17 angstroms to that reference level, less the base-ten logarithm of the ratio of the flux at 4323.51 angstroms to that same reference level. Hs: 0.024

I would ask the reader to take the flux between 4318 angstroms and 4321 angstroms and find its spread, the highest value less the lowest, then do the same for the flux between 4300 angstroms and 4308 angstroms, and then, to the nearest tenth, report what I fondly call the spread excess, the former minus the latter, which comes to 0.0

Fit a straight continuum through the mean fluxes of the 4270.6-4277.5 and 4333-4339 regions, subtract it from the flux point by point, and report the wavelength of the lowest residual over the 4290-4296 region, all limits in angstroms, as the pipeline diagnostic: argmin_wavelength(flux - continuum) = 4295.72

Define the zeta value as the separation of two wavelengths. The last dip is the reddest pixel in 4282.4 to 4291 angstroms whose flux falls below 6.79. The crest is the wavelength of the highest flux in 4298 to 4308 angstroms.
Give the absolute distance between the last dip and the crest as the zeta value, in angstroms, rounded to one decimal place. 7.9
